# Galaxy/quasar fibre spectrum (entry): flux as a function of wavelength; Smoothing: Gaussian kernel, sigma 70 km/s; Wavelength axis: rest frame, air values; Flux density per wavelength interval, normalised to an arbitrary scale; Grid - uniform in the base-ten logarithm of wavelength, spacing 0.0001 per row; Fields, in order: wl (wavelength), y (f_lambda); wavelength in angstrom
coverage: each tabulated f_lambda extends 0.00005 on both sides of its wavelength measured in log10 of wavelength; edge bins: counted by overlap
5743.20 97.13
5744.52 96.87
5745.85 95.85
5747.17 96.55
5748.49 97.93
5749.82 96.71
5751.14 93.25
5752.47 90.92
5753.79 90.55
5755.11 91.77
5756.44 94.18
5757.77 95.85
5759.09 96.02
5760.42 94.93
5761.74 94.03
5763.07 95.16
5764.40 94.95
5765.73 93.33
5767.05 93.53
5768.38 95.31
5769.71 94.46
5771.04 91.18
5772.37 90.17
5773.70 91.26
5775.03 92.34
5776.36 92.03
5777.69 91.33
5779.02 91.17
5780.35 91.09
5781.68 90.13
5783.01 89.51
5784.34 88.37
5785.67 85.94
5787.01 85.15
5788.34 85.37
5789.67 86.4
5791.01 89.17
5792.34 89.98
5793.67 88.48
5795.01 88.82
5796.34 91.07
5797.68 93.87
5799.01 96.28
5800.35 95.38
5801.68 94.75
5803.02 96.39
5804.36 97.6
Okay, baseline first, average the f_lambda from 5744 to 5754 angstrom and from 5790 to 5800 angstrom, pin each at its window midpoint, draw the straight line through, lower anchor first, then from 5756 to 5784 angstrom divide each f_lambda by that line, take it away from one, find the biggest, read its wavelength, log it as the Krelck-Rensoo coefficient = 5772.37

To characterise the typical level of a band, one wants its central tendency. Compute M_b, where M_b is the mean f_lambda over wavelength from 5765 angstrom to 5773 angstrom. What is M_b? 93.0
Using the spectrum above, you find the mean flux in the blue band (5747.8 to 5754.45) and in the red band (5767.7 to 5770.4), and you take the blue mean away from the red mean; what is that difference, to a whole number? 1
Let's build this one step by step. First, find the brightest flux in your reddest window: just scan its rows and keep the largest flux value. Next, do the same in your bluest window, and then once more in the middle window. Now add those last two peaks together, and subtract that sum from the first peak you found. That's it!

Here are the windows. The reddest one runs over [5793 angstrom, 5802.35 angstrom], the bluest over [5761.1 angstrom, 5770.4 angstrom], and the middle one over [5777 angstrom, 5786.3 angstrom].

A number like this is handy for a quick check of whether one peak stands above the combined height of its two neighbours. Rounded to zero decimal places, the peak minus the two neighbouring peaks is -90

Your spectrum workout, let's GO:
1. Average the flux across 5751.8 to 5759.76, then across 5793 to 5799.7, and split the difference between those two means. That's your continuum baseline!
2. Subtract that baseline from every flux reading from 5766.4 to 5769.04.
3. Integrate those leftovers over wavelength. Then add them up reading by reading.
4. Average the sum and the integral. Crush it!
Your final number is 5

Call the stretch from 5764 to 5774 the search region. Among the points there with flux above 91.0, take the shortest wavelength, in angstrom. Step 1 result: 5764.40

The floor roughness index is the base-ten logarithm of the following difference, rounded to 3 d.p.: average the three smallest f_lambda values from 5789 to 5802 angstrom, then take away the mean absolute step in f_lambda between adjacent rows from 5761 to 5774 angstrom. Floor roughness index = 1.938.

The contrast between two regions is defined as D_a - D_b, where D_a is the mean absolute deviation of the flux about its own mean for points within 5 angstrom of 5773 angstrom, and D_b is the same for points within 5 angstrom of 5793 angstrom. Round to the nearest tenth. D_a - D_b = -0.5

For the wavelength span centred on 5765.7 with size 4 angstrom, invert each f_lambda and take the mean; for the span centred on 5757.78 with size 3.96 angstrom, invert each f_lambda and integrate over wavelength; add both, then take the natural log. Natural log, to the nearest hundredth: -2.95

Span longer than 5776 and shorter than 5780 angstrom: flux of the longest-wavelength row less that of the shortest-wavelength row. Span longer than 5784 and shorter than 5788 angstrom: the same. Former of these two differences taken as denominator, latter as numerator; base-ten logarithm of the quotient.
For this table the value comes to 0.57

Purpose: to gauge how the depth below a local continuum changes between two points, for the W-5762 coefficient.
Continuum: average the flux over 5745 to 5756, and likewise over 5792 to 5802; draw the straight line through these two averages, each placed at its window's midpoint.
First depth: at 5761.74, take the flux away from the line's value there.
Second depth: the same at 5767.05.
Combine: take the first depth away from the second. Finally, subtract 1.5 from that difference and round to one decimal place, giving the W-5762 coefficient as -1.2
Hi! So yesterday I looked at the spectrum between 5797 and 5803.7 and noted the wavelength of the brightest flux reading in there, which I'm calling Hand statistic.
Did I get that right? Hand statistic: 5803.02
